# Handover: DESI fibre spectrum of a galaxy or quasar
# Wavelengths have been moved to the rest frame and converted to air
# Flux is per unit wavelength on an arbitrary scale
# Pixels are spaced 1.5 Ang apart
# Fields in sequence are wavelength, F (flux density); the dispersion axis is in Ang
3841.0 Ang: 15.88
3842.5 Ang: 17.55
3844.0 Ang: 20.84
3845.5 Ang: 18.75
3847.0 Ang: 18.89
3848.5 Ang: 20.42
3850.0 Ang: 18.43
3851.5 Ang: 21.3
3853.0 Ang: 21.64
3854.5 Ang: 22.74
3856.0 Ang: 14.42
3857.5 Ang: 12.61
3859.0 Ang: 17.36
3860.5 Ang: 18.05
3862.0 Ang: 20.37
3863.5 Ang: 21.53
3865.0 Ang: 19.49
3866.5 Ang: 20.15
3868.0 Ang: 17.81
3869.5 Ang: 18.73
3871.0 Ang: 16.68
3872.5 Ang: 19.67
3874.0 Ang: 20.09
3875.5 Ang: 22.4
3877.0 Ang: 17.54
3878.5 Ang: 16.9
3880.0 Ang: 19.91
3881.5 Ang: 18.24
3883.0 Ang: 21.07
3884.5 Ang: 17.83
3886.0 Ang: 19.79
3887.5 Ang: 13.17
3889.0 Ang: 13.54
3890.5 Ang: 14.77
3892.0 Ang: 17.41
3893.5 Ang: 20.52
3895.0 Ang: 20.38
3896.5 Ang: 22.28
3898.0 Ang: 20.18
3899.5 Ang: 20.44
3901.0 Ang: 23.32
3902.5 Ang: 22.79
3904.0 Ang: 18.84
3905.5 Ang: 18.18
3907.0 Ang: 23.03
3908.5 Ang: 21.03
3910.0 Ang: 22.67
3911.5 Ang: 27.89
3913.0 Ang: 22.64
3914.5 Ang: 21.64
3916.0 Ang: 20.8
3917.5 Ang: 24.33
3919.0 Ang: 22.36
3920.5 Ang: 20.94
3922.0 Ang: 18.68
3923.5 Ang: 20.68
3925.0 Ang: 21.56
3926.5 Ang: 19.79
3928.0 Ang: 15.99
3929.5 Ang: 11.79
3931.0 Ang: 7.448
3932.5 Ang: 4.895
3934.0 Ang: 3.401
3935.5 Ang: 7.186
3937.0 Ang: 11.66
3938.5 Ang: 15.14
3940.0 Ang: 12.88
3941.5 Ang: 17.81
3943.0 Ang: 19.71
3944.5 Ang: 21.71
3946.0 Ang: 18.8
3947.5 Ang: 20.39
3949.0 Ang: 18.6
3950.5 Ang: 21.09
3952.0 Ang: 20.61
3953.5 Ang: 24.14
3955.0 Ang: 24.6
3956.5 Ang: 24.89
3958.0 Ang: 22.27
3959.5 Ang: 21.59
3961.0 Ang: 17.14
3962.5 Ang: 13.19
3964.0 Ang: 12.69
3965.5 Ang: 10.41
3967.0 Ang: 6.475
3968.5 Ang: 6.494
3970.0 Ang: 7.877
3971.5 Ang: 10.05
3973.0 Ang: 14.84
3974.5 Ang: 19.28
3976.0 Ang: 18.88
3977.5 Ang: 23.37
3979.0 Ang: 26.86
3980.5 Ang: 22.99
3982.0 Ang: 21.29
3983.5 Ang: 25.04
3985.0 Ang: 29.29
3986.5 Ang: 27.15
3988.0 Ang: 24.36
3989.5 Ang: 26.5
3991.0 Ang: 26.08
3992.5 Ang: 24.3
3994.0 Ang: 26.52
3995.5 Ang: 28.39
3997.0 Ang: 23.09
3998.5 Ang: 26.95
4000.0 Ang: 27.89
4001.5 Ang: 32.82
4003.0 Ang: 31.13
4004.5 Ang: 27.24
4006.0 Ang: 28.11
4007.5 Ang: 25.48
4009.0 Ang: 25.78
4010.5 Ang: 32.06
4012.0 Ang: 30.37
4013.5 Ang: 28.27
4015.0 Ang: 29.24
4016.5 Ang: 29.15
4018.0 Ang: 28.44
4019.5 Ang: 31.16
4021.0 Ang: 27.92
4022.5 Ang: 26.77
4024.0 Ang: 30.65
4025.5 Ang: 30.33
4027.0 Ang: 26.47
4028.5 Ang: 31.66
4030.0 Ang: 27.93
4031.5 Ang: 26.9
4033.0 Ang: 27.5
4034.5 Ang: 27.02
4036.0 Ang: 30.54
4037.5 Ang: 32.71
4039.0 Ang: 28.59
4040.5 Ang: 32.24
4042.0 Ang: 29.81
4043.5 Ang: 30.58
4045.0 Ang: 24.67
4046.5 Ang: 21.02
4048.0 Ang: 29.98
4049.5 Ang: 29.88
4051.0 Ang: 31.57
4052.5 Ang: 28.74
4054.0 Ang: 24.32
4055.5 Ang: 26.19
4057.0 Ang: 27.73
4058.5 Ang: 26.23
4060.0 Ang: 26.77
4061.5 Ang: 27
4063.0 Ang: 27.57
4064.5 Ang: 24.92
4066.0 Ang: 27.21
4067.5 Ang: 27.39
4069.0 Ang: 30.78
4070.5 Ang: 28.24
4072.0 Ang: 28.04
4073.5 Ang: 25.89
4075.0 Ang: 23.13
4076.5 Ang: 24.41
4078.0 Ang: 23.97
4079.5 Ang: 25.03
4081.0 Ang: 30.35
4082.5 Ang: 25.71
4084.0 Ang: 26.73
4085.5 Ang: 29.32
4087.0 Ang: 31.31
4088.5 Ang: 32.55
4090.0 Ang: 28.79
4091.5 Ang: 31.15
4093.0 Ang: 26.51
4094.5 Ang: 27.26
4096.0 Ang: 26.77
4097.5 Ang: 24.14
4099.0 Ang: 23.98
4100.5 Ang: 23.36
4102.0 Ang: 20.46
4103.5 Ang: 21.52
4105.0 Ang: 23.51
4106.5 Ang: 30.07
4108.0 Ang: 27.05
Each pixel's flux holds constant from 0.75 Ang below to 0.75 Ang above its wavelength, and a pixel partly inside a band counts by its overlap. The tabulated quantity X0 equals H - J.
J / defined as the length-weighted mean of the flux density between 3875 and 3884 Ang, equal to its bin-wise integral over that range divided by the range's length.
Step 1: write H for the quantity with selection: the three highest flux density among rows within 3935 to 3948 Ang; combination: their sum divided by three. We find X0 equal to 1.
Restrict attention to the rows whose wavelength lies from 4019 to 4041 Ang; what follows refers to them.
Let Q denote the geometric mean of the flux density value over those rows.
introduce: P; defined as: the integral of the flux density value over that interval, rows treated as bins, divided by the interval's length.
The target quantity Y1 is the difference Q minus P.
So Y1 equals -0.02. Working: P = 29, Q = 29.2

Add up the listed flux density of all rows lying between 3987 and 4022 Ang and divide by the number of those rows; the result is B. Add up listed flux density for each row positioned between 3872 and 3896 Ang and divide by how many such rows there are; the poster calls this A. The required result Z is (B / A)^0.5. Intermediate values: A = 18.3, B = 27.9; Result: 1.23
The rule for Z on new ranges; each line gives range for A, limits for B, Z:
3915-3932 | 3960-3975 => 0.80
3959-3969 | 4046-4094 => 1.48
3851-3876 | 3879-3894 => 0.96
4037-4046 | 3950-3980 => 0.76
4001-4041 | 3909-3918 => 0.89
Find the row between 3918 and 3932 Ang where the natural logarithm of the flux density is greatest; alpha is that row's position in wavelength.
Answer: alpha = 3919.0 Ang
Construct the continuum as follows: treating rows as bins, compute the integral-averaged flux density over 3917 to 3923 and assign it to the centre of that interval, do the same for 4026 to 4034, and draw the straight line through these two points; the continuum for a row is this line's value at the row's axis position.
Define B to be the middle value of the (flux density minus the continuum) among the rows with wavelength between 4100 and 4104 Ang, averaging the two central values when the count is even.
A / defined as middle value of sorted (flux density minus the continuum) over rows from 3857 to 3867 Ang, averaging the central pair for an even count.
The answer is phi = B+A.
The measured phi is -10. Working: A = 1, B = -11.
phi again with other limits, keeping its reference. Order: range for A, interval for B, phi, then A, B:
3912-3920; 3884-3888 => 0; 1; -1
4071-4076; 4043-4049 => -7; -5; -2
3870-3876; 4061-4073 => -2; 1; -3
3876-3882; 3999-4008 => 0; -1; 2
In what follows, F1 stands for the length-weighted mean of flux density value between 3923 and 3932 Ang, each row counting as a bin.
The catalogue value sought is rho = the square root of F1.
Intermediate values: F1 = 16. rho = 3.97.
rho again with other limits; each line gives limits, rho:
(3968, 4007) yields 4.84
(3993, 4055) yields 5.34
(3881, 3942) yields 4.25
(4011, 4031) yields 5.40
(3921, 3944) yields 3.75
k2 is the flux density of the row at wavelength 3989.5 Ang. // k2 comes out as 26.5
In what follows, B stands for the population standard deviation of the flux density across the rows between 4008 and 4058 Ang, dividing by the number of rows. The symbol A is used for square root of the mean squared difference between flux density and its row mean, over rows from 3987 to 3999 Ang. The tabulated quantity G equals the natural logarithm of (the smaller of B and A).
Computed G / 0.48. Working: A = 1.61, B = 2.53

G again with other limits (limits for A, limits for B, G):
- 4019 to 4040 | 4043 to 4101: 0.70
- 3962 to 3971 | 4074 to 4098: 1.01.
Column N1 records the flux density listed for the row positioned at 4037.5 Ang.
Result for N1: 32.71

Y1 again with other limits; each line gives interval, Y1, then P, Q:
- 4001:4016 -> -0.04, 29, 29.0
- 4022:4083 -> -0.14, 28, 27.6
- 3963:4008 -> -1.75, 22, 20.2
